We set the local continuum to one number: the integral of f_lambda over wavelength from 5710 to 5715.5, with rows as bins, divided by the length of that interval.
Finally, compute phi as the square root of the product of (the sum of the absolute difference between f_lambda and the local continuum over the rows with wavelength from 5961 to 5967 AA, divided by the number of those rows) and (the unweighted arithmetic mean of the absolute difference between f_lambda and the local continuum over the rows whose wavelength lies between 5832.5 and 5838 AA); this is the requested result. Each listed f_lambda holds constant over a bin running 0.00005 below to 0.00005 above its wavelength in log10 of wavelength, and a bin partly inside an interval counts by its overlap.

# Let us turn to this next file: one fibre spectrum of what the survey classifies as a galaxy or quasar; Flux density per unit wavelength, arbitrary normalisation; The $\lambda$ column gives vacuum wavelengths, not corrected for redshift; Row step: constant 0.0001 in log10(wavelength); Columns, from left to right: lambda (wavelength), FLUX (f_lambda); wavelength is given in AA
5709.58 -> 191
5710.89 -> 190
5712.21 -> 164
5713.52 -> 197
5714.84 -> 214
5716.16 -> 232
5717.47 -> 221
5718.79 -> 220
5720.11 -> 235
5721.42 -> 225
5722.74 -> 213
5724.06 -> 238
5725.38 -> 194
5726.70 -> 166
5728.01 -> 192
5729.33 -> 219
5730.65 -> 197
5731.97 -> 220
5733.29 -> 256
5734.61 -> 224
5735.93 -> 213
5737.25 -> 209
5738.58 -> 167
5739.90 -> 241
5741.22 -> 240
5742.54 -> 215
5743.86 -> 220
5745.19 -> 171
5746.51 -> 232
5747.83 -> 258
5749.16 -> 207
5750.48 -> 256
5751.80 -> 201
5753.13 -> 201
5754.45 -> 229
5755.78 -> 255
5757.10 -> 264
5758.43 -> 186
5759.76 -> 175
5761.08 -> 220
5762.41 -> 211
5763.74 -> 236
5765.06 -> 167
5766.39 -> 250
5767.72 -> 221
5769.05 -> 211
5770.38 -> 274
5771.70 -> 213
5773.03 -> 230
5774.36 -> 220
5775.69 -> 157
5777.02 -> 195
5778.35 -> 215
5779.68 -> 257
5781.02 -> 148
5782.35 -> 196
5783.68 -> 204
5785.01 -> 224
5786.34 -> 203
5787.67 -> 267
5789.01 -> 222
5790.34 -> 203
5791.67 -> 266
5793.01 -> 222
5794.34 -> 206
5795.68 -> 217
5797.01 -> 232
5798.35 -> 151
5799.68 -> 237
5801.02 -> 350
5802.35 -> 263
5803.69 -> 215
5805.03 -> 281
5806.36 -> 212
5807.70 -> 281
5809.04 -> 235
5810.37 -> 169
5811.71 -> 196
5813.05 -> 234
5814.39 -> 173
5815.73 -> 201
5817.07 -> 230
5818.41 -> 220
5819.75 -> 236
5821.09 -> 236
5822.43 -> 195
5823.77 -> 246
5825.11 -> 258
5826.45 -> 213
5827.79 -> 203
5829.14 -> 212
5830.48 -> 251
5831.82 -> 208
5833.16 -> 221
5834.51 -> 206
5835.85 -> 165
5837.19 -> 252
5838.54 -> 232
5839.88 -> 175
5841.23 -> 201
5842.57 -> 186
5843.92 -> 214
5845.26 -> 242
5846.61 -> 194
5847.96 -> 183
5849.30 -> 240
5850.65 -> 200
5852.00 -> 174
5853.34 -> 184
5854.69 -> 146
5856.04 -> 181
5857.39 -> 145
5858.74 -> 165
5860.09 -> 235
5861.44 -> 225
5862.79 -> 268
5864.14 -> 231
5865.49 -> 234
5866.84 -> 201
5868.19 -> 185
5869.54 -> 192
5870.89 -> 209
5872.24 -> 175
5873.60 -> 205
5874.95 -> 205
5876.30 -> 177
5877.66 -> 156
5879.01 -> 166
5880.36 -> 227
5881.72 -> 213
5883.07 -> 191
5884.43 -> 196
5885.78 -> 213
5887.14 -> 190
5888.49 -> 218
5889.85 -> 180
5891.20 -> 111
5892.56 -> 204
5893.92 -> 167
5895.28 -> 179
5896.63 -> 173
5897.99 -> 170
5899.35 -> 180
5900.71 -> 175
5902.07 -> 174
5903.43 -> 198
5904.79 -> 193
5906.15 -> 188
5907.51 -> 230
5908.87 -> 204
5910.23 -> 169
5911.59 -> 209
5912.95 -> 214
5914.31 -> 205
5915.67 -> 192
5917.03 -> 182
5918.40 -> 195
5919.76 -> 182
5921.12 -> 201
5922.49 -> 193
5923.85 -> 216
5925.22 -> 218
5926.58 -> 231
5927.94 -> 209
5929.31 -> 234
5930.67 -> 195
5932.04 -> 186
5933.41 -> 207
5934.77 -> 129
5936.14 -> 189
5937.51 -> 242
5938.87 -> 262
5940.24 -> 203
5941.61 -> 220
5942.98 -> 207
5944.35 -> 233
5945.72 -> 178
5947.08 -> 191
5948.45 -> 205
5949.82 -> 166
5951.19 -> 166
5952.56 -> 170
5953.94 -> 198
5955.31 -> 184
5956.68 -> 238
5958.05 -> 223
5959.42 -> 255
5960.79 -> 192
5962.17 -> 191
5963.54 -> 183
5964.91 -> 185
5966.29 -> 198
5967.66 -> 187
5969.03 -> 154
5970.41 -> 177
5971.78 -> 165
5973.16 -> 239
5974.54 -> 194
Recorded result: 13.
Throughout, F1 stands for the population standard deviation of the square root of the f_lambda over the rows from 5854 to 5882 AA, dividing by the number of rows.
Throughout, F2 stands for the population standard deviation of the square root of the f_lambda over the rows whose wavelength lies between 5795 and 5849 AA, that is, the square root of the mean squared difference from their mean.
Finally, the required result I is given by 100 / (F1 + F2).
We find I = 43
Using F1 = 1.14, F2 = 1.20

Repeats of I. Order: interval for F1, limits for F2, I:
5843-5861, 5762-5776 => 45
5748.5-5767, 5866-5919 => 54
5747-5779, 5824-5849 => 52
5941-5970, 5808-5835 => 59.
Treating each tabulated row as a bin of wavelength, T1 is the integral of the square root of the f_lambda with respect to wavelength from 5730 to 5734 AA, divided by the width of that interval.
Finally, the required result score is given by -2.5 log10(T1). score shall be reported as -2.94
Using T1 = 15.0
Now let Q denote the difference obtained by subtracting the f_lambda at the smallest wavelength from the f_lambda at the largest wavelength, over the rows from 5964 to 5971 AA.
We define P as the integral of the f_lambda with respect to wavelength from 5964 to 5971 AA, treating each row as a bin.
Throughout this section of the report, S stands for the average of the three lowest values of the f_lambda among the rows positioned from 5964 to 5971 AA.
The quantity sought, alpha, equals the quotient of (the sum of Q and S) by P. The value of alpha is 0.130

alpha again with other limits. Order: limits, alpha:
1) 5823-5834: 0.074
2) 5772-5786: 0.056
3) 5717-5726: 0.092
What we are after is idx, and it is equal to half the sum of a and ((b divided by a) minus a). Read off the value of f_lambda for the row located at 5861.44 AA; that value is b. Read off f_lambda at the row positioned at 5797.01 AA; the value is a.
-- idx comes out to 0.485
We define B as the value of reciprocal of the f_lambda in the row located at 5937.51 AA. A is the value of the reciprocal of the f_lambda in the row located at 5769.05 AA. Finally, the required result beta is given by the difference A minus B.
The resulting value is 0.0006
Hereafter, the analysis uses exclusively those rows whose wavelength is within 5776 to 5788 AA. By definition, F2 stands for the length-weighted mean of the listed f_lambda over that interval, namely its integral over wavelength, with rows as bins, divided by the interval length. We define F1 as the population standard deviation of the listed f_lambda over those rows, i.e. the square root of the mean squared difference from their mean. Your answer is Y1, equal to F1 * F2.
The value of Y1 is 6962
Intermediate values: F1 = 33.3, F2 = 209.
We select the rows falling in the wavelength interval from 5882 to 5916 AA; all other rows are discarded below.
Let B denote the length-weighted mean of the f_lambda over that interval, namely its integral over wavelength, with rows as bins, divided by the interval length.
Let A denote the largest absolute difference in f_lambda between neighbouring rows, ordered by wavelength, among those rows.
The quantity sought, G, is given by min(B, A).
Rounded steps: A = 93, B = 189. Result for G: 93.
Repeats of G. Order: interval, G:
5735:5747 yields 74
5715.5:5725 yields 25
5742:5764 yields 78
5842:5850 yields 57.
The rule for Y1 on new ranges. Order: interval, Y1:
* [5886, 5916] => 4489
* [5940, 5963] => 5050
